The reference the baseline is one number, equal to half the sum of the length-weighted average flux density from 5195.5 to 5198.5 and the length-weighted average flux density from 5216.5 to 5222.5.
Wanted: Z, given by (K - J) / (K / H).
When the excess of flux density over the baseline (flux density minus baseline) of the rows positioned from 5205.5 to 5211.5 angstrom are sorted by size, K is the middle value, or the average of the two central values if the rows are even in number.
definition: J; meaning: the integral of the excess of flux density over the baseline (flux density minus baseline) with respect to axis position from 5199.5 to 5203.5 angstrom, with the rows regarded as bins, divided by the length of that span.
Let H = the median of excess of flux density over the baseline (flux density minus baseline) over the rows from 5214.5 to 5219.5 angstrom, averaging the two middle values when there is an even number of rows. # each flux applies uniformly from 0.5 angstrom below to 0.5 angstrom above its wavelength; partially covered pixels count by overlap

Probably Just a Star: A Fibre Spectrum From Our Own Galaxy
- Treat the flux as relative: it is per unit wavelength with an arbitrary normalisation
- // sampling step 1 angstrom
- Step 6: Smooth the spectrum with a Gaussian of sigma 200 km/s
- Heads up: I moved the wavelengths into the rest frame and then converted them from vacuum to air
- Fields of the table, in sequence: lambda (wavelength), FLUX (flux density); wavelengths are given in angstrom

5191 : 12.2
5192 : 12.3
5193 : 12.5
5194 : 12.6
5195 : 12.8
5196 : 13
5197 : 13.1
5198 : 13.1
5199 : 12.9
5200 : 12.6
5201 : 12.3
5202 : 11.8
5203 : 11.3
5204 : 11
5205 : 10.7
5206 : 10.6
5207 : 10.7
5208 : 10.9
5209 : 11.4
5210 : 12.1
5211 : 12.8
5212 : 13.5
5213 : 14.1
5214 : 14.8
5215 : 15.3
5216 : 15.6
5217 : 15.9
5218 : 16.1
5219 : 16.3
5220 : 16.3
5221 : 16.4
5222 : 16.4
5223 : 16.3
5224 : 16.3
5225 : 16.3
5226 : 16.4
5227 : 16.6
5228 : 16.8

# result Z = 0.3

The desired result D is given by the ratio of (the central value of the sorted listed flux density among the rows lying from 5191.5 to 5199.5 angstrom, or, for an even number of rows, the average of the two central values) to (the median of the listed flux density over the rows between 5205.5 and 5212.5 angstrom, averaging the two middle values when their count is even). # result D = 1.13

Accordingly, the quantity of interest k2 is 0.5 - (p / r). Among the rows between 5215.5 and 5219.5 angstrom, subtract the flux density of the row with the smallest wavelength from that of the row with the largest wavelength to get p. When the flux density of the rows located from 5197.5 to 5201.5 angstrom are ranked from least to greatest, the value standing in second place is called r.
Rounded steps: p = 0.7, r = 12.6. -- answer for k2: 0.44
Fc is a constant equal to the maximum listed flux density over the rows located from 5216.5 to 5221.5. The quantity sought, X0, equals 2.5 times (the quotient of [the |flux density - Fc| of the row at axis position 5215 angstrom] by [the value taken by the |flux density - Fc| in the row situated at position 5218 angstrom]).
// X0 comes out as 9.17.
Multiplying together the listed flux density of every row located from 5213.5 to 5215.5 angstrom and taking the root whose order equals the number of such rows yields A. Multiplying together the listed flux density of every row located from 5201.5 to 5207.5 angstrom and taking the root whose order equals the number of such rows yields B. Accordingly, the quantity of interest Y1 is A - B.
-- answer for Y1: 4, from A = 15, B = 11.0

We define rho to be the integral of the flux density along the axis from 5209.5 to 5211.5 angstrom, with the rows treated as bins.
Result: 24.9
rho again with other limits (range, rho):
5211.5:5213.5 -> 27.6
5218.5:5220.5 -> 32.6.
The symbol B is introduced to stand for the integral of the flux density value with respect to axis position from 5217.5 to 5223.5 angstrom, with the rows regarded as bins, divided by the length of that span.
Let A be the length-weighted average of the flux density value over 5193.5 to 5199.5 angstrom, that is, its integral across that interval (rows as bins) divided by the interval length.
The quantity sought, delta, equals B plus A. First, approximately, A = 12.9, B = 16.3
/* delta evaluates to 29.2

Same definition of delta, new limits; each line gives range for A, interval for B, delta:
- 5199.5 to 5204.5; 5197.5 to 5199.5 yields 24.8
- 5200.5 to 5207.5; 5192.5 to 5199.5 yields 24.1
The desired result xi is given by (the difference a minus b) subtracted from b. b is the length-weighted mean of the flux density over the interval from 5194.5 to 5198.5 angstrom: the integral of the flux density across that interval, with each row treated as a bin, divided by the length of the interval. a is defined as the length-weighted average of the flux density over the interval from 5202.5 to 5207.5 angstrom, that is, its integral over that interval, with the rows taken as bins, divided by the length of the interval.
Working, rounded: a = 10.9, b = 13.0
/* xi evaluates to 15.1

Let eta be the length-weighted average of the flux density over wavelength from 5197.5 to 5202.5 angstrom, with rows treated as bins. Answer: 12.5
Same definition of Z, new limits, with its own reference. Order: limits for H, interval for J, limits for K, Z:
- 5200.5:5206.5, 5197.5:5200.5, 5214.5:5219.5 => -8.5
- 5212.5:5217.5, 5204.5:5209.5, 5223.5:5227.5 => 2.1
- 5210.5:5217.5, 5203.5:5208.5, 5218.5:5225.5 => 0.5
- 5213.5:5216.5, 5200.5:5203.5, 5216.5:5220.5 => 1.8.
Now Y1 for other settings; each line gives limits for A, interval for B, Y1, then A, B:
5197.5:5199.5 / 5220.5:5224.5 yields -3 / 13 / 16.3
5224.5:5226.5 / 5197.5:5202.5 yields 4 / 16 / 12.5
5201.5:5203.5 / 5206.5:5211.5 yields 0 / 12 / 11.6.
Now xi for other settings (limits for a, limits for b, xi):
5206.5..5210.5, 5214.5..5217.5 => 19.9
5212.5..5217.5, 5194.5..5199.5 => 10.8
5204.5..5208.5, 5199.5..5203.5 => 13.3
